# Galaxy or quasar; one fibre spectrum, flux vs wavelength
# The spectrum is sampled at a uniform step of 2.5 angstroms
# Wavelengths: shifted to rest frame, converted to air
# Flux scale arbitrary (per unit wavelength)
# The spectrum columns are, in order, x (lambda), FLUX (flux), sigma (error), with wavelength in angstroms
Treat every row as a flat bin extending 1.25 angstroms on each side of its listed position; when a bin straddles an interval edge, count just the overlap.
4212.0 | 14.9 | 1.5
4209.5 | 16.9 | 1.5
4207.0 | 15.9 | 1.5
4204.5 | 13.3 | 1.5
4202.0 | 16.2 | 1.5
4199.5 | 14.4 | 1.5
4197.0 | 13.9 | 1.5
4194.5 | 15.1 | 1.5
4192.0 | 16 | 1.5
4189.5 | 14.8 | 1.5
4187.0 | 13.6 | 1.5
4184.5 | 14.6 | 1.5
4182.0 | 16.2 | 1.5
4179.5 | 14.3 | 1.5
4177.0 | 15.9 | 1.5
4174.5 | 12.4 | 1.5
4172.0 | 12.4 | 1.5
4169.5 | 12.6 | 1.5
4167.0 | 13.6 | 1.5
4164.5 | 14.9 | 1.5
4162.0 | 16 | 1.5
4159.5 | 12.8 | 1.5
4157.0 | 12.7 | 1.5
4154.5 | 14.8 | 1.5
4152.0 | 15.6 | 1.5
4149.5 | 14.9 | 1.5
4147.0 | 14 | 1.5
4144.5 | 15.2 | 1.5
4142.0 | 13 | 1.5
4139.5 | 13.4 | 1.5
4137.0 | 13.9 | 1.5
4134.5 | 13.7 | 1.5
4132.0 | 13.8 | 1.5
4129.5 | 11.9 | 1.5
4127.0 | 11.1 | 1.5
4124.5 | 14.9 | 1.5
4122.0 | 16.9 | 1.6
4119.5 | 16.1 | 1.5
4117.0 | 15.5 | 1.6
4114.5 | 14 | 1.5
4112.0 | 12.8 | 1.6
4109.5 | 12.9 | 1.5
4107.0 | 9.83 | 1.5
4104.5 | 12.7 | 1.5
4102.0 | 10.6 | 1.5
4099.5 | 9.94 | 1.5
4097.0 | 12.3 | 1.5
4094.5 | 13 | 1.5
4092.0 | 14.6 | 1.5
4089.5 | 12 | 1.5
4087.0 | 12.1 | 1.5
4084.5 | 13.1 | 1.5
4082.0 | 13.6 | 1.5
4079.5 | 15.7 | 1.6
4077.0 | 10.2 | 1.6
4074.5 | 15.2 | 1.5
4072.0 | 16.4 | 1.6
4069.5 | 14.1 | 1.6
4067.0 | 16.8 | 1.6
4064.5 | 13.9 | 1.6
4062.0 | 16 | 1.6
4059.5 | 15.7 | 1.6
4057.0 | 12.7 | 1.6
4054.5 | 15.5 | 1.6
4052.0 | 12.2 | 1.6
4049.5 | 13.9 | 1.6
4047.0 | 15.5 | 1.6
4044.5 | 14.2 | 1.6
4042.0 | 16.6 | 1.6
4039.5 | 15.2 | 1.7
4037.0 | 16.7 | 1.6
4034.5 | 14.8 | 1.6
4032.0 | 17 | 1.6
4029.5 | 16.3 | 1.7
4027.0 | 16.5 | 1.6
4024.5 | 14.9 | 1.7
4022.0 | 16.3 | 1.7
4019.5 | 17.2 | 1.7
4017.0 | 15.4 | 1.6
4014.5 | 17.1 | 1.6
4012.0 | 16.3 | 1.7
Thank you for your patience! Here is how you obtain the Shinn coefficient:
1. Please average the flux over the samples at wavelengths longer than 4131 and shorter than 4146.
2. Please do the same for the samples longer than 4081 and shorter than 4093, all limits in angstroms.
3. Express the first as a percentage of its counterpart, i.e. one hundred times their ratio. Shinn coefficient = 106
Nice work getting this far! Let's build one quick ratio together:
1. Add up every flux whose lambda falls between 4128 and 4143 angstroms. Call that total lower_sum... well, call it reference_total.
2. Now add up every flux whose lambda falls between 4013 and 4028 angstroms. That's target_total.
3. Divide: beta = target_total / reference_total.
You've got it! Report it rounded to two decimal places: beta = 1.22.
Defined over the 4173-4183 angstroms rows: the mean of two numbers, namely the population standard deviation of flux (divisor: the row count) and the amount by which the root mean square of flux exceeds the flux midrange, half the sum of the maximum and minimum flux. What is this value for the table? 1.0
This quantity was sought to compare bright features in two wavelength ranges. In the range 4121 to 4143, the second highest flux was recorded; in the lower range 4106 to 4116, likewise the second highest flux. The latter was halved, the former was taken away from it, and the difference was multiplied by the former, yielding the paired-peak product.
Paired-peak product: -126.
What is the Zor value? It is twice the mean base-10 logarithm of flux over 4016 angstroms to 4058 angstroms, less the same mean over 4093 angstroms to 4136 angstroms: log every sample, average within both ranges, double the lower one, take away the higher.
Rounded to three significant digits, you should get 1.26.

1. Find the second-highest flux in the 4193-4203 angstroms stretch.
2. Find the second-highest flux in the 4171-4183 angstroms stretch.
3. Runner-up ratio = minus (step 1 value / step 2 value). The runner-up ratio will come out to -0.95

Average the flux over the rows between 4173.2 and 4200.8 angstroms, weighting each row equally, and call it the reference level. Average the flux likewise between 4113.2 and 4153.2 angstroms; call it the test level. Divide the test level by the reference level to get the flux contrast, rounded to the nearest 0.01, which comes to 0.97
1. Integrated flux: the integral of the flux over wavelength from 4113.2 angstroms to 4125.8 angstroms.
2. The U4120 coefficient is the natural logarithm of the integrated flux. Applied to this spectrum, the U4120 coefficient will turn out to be 5.27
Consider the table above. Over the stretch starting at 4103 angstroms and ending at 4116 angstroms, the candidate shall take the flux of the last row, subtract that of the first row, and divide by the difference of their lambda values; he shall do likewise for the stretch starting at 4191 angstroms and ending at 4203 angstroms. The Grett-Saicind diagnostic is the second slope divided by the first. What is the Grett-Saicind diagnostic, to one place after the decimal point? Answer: 0.2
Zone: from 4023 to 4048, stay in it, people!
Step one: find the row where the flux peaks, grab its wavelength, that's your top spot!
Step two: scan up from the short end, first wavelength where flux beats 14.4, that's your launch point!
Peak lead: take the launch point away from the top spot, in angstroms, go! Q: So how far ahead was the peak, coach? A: 7.5 angstroms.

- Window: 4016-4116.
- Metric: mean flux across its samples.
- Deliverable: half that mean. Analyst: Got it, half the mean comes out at 7.10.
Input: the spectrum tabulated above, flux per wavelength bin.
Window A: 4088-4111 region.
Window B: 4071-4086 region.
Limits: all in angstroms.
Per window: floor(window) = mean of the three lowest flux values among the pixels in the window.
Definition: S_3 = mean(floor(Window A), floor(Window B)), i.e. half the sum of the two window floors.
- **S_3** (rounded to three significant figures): 11.2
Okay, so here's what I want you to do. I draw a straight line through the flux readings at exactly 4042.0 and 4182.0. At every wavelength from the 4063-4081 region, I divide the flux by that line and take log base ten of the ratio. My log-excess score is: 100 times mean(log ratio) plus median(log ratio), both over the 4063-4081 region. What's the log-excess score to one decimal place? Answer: -5.8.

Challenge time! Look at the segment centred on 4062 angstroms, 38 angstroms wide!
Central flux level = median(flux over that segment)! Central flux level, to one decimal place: 15.2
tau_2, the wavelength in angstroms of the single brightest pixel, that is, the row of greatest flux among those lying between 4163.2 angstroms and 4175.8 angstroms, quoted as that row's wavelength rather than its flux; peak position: 4164.5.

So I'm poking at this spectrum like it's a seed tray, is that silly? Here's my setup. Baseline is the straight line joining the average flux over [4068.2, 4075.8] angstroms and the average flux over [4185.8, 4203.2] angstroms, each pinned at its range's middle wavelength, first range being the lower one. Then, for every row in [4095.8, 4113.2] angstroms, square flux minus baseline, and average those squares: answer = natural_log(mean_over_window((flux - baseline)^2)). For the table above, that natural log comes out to 2.7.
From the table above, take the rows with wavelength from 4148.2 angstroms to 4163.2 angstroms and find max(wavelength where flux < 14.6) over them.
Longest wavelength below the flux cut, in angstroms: 4159.5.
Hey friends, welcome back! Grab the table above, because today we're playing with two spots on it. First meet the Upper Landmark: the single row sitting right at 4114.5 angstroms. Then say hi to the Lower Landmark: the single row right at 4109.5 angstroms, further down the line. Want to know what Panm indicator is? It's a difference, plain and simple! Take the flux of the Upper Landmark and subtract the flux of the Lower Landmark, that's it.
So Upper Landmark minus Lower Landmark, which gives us 1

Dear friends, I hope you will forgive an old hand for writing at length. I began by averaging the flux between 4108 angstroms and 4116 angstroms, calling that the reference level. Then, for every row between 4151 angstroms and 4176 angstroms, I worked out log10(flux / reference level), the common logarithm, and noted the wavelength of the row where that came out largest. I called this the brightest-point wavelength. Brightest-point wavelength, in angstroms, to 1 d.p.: 4162.0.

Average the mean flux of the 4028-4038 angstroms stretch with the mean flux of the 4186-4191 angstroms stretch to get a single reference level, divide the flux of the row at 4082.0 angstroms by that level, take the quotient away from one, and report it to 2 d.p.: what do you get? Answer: 0.11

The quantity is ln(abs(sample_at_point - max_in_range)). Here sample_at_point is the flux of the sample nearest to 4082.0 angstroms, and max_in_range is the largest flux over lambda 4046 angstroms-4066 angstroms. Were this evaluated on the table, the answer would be 0.88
